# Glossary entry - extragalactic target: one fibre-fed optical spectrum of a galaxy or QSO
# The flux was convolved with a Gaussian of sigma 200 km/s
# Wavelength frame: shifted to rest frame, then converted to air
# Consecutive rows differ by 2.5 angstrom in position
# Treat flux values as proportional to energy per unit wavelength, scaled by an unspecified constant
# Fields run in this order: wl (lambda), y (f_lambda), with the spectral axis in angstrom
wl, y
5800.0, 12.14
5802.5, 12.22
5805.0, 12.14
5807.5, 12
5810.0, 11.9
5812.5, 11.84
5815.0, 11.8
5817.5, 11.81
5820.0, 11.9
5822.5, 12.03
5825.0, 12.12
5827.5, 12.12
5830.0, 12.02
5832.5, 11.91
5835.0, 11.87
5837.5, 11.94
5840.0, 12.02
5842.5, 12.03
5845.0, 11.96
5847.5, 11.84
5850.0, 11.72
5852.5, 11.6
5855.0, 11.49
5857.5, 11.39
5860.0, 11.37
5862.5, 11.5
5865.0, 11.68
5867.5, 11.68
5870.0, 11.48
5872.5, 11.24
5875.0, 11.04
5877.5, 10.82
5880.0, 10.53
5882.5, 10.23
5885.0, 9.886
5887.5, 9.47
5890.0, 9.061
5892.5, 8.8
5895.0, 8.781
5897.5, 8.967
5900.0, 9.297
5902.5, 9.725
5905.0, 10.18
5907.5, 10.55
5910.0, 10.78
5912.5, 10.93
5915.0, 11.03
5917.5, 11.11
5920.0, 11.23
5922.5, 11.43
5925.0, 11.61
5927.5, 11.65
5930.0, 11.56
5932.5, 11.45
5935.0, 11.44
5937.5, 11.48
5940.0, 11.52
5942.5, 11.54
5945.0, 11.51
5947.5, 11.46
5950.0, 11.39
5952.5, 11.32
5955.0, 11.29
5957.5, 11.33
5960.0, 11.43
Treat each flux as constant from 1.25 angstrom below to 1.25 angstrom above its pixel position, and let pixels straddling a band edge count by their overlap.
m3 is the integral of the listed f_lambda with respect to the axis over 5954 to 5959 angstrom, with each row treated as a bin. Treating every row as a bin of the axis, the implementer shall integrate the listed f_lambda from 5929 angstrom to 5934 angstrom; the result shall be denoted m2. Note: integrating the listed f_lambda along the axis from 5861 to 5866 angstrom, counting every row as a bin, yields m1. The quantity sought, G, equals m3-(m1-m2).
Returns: 56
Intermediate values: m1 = 57.9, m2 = 57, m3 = 56.6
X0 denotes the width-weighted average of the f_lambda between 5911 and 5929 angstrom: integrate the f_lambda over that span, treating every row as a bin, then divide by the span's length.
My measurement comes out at 11.3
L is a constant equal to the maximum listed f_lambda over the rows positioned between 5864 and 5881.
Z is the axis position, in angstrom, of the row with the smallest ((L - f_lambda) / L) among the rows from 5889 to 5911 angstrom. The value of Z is 5910.0 angstrom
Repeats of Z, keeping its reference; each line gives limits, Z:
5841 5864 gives 5842.5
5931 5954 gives 5942.5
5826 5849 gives 5827.5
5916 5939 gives 5927.5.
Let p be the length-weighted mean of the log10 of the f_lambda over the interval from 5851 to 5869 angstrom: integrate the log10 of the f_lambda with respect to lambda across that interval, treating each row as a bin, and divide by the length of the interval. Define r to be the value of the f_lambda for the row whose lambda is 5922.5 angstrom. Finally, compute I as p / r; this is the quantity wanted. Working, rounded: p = 1.06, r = 11.43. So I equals 0.093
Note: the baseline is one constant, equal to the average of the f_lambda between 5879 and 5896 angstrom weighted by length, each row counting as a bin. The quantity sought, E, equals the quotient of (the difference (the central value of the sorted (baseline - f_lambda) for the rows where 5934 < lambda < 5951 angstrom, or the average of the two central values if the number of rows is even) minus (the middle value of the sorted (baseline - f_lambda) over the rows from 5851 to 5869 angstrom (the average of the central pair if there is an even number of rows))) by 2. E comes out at 0.0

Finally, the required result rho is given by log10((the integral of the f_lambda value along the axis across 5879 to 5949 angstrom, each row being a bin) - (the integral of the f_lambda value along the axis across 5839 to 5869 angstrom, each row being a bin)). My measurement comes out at 2.59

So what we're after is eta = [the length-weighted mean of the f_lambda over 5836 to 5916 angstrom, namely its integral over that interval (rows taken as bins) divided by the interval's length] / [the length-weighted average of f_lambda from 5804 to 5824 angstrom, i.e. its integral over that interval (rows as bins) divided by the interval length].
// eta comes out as 0.90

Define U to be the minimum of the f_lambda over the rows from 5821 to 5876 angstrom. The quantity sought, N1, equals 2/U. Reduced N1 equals 0.181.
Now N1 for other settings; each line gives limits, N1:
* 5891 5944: 0.228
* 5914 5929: 0.181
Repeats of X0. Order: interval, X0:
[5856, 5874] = 11.5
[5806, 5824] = 11.9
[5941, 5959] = 11.4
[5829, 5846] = 12.0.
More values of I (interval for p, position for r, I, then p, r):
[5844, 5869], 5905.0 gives 0.105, 1.07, 10.18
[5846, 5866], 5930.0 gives 0.092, 1.06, 11.56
